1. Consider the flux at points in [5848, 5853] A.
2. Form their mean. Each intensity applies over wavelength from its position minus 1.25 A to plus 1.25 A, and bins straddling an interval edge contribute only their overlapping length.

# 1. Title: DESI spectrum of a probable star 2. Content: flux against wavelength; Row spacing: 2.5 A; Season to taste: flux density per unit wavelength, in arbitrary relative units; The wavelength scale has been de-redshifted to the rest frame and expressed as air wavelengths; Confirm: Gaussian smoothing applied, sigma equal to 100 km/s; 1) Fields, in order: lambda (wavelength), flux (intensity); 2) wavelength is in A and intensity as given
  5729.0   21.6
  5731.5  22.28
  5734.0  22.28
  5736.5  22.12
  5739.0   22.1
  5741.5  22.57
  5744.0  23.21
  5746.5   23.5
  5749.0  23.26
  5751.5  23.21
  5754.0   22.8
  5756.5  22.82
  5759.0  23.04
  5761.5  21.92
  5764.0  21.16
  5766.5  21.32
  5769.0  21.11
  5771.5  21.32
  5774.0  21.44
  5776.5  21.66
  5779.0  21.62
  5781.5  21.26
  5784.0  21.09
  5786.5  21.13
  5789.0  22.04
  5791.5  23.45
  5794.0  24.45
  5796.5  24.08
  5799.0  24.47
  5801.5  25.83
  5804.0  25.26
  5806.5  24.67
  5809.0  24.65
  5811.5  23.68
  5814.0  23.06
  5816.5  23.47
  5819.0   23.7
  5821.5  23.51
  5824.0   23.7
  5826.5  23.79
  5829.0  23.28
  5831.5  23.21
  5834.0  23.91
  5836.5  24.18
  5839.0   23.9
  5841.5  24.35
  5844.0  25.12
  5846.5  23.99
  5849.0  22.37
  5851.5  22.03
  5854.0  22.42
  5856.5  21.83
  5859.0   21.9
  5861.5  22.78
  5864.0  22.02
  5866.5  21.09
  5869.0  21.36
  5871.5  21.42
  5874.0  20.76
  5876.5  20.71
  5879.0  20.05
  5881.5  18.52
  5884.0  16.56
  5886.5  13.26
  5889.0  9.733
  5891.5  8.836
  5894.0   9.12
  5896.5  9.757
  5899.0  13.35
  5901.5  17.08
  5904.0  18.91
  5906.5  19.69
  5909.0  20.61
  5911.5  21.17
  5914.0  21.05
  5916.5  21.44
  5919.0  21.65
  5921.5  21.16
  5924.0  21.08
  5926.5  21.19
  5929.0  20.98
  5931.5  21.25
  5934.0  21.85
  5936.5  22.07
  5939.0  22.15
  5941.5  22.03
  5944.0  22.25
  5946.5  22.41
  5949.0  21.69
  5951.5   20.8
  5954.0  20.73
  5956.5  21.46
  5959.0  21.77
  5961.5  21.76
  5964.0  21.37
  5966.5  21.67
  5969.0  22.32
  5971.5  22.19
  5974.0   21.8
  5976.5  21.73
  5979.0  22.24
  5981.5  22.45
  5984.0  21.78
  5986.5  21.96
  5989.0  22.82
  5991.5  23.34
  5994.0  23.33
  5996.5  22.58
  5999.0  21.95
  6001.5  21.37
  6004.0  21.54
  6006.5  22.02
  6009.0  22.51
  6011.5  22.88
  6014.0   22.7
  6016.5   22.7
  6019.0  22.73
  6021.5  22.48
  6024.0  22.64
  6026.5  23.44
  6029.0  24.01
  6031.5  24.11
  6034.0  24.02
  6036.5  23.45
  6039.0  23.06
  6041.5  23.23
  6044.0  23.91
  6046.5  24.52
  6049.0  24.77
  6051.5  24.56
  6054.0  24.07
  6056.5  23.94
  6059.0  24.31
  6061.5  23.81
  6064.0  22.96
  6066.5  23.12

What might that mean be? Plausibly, 22.2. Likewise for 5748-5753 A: 23.2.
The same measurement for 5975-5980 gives 22.0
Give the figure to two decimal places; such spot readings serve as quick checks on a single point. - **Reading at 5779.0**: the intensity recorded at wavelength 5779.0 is 21.62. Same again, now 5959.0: 21.77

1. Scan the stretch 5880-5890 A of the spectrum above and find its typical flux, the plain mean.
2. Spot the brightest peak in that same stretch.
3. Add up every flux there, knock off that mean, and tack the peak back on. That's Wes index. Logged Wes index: 62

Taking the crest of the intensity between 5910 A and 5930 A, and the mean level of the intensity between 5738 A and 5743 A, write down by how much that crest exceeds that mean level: -1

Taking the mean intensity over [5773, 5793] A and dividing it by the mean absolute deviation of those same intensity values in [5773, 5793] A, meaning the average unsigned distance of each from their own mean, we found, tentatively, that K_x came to 42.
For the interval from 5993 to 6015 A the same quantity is 42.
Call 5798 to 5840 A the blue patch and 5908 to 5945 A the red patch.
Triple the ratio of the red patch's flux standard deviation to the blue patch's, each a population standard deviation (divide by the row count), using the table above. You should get 2.0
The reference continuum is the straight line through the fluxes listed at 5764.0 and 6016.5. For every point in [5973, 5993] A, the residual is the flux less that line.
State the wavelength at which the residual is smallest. 5976.5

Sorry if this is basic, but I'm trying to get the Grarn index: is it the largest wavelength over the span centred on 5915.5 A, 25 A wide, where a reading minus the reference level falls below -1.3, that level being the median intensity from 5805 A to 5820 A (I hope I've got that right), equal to 5926.5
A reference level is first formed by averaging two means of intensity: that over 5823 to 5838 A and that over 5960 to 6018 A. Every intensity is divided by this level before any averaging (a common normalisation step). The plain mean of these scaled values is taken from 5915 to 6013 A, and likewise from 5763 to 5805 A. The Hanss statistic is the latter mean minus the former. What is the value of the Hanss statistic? 0.027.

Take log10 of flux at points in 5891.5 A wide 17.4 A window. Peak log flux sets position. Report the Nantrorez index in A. 5884.0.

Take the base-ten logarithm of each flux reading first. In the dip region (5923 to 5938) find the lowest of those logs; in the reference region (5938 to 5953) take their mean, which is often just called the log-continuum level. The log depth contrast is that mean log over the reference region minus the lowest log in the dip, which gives 0.02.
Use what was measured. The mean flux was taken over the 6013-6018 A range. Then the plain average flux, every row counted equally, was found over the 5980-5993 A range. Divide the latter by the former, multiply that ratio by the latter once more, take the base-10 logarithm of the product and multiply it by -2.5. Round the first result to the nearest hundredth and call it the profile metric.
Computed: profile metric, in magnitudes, -3.37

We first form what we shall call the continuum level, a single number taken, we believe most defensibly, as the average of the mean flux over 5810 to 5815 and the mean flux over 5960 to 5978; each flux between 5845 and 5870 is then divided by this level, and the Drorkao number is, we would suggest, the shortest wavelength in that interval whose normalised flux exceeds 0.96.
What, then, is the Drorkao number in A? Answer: 5846.5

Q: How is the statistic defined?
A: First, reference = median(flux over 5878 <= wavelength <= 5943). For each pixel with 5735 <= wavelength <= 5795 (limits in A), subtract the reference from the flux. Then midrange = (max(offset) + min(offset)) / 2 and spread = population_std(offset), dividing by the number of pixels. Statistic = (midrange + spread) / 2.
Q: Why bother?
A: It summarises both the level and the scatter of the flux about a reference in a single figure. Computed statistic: 1.5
